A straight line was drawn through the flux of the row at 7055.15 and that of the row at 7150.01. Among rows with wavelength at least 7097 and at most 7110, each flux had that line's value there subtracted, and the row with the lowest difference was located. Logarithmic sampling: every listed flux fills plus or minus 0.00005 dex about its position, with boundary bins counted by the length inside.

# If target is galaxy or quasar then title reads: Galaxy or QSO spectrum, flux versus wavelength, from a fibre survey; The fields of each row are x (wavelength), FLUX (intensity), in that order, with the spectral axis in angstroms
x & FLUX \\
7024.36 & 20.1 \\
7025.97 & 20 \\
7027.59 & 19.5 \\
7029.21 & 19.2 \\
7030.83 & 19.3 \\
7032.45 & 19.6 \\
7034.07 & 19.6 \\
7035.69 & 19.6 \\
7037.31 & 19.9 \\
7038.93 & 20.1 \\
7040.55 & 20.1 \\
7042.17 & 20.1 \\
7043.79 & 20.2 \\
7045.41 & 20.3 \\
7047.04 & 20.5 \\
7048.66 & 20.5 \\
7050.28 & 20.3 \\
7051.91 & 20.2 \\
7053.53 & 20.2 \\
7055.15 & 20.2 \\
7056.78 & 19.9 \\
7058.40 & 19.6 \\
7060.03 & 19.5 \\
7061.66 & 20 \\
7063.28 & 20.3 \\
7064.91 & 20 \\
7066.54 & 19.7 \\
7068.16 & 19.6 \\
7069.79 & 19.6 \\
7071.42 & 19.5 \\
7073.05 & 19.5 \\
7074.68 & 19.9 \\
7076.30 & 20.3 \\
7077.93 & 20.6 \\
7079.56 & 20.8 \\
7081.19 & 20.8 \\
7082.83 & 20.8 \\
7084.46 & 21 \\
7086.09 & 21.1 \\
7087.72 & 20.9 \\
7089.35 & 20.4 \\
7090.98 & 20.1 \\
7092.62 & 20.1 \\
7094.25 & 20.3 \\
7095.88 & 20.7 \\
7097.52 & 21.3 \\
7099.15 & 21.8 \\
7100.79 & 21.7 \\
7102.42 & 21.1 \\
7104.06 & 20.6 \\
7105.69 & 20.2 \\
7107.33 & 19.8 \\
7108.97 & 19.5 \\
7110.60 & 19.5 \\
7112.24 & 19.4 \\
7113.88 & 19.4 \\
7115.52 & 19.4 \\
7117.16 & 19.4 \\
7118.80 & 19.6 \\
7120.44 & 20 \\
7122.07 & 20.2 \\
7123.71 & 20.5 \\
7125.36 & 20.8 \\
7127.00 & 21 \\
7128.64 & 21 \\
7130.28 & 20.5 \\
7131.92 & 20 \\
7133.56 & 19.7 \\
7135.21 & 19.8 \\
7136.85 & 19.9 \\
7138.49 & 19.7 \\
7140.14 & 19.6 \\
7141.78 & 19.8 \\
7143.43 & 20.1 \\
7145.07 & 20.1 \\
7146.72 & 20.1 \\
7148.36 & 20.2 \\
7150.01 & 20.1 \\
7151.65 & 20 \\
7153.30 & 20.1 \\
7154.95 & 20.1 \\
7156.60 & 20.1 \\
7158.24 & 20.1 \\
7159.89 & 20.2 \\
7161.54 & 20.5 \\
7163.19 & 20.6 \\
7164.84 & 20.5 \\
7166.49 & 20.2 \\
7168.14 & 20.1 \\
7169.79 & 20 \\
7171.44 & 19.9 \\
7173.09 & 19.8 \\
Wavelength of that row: 7108.97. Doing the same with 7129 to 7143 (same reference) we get 7140.14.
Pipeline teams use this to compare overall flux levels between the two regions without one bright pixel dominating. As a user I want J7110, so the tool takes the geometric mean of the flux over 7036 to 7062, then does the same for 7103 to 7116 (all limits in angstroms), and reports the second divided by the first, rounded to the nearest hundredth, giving 0.98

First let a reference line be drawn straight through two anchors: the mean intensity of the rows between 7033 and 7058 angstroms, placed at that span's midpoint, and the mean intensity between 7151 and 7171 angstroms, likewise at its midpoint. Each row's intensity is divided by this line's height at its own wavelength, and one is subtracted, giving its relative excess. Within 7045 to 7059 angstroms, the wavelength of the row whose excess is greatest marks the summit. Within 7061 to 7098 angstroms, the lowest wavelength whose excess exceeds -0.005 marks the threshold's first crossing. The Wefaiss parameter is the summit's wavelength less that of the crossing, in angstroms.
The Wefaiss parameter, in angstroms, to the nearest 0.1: -16.2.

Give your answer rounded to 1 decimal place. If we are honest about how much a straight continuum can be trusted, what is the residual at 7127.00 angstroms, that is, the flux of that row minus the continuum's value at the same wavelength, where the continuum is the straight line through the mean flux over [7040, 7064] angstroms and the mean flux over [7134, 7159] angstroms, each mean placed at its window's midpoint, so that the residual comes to 1.0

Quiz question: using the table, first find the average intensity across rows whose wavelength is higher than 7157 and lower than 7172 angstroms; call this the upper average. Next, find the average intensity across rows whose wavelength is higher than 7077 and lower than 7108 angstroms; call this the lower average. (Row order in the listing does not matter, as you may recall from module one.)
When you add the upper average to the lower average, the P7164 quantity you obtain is 41.0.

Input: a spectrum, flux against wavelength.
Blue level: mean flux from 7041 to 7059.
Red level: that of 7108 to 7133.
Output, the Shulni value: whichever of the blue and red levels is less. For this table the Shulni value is 20.0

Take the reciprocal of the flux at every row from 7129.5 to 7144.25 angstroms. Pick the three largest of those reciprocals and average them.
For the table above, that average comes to 0.0508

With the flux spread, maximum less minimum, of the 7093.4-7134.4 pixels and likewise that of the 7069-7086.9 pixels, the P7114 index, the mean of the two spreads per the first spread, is 0.83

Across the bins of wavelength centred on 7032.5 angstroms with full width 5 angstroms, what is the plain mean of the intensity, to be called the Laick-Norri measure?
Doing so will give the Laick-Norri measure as 19.5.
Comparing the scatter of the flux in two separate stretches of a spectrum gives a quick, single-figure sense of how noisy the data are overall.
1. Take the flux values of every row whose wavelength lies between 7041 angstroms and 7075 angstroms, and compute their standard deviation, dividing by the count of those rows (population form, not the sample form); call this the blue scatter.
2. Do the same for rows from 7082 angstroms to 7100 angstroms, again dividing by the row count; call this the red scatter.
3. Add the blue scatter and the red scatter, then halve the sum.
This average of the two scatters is 0.42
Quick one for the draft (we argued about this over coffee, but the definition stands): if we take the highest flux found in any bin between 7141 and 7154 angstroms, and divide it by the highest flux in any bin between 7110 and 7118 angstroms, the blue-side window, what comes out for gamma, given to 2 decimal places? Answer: 1.04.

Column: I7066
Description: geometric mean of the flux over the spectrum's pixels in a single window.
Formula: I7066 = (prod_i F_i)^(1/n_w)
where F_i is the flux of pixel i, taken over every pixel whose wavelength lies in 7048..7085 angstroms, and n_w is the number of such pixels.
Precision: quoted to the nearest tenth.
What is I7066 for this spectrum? 20.1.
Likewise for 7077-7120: 20.4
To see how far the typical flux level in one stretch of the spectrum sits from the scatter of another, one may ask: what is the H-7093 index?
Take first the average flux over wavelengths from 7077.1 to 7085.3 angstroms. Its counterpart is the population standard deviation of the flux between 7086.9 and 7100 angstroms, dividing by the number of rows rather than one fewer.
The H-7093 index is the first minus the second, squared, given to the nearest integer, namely 409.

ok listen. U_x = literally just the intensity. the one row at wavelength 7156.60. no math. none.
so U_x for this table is 20.1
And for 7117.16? 19.4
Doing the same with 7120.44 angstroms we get 20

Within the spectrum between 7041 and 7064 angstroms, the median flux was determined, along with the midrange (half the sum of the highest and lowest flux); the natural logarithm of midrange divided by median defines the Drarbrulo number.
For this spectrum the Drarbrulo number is -0.010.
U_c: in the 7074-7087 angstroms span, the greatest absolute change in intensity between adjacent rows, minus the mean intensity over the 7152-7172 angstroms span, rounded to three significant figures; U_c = -19.8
